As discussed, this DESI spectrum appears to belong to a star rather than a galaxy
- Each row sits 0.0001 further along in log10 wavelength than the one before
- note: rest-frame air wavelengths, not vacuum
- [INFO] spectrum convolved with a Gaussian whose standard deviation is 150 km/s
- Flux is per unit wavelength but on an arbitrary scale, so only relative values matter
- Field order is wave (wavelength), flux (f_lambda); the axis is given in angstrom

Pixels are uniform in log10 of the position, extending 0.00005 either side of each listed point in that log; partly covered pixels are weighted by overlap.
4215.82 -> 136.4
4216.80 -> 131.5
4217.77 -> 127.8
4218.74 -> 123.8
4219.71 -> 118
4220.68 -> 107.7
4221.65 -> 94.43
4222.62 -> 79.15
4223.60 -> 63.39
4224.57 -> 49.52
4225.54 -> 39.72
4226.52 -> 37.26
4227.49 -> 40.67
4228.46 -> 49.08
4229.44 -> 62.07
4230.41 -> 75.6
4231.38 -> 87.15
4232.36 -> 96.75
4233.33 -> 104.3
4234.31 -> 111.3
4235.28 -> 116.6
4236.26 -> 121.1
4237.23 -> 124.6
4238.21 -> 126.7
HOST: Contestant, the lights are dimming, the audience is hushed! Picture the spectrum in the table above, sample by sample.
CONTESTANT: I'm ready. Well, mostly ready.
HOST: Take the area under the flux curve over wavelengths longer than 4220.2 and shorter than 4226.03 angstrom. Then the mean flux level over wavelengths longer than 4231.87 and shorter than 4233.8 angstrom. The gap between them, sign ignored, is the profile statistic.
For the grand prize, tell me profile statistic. 321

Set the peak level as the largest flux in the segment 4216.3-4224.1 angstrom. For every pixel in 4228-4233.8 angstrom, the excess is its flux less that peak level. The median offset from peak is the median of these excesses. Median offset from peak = -50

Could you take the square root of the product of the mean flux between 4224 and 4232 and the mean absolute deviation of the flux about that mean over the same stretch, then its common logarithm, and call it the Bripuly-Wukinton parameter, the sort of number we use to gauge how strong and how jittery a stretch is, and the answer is 1.46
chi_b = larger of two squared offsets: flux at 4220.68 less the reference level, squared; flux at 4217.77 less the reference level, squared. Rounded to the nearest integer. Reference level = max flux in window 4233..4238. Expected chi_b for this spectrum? 286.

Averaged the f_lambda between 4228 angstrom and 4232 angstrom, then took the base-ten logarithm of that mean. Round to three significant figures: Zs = 1.84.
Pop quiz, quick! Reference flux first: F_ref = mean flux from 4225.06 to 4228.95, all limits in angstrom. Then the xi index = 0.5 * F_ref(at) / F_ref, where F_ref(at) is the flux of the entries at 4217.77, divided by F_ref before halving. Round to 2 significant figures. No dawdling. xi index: 1.5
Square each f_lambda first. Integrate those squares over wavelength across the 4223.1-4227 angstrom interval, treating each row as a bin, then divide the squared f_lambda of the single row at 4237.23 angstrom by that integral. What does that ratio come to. 1.7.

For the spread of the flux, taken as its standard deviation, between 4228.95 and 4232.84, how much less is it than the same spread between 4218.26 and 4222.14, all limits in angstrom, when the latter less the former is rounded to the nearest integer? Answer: -2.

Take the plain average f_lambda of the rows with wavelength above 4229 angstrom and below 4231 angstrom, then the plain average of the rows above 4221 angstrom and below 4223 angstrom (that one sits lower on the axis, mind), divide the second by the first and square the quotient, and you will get 1.6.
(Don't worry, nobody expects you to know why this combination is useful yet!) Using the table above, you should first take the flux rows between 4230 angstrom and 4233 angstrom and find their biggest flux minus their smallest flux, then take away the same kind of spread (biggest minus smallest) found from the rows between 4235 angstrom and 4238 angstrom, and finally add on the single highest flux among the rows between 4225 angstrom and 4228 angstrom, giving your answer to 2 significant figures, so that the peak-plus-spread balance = 54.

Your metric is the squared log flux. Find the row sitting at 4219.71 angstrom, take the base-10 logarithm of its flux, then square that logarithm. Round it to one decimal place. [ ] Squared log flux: 4.3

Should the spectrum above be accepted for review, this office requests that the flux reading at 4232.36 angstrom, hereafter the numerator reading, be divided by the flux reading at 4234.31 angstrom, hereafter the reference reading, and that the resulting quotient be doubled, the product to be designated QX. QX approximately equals 1.7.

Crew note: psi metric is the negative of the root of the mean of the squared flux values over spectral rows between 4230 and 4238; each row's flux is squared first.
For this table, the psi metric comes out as -106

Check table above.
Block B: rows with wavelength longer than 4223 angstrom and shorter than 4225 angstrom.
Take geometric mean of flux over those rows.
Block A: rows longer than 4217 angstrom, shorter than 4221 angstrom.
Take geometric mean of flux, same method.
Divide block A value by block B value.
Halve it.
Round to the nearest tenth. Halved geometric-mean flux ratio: 1.1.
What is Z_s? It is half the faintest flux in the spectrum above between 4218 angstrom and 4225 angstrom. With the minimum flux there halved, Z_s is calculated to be 25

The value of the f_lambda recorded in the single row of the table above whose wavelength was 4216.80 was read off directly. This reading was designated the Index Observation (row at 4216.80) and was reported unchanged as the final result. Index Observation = 131.5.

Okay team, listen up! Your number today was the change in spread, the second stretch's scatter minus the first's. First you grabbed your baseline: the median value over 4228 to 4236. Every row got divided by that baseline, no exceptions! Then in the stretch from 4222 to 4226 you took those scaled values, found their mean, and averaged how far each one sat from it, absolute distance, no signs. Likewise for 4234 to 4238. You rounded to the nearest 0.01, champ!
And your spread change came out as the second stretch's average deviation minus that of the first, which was -0.10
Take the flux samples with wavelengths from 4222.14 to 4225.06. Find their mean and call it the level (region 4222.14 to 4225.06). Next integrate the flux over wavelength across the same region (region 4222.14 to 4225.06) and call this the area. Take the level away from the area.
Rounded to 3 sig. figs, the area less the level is 123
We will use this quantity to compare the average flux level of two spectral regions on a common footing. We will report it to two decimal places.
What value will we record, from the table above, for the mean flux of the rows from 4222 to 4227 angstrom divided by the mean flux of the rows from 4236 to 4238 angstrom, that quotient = 0.44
